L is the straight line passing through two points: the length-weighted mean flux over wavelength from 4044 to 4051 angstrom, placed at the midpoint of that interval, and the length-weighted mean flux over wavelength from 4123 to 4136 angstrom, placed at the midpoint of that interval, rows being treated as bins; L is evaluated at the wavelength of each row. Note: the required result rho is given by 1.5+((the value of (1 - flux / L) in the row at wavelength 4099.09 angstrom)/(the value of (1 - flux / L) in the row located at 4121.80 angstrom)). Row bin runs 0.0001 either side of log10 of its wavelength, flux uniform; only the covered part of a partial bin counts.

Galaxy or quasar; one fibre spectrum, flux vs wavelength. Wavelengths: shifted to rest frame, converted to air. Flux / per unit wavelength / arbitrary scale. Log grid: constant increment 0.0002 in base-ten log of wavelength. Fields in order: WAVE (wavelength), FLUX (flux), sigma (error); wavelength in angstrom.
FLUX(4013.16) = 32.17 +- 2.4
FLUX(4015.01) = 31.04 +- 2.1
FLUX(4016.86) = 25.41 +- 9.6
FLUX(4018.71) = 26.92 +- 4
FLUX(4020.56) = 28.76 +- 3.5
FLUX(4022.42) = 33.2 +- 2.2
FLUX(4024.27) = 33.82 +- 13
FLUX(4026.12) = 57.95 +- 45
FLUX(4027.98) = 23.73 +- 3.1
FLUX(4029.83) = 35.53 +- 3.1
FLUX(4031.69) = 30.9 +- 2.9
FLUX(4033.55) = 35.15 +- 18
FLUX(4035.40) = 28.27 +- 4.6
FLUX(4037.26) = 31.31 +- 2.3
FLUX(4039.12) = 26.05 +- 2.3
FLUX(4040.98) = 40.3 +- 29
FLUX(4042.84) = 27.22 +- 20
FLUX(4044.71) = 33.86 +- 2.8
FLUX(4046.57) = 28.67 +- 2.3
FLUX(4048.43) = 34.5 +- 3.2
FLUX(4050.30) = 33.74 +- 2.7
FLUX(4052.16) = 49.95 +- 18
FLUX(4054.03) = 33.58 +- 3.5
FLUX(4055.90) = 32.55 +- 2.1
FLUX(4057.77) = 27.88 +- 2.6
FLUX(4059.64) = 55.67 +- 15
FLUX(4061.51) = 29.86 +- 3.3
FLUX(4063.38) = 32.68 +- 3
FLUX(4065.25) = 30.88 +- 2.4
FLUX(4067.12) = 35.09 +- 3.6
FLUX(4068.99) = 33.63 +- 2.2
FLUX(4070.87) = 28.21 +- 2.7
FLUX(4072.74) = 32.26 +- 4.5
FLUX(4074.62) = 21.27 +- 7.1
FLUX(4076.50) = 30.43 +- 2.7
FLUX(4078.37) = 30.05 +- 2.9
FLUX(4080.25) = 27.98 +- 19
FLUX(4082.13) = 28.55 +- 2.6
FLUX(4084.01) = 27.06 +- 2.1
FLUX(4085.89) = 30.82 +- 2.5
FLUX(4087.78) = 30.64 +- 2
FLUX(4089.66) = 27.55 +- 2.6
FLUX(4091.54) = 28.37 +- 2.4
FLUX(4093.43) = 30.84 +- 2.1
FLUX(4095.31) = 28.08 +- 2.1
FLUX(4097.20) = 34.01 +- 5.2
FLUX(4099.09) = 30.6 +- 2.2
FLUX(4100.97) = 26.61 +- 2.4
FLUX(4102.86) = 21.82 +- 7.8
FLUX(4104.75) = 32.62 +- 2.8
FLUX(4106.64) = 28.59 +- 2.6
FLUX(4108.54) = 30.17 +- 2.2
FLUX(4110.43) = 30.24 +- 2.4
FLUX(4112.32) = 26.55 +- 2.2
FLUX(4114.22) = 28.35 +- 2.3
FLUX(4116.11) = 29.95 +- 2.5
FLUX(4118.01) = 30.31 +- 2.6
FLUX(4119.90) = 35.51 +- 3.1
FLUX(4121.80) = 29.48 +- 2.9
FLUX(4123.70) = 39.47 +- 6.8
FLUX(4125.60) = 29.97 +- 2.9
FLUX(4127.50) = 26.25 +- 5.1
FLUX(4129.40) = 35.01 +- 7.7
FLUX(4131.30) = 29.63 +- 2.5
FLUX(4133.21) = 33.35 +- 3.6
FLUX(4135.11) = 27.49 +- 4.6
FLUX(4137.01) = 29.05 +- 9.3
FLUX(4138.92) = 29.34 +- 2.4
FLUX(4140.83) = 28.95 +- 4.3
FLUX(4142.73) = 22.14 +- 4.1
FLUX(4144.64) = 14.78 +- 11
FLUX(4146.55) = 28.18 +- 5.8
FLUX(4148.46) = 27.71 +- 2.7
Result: 2.1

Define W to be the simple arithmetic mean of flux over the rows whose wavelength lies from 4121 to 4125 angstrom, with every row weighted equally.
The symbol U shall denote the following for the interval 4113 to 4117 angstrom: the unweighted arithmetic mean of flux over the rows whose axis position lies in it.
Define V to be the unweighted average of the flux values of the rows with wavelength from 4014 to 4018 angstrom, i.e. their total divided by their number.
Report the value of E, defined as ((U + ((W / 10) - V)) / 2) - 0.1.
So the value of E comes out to 2.1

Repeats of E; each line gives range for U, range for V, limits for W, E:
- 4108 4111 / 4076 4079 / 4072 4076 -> 1.2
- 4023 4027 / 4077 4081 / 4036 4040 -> 9.8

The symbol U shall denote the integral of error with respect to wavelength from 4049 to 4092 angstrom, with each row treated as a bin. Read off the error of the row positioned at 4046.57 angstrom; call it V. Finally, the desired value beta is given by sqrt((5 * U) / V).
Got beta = 21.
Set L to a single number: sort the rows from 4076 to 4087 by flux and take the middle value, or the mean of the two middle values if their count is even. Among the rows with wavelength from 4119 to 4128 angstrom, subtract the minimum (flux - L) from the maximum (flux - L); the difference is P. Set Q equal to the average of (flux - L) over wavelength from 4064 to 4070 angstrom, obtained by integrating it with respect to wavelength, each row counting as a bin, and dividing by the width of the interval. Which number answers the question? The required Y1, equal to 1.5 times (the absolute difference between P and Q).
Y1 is 14.1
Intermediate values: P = 13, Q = 3.8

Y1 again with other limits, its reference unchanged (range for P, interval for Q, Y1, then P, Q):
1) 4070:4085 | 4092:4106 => 16.7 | 11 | -0.1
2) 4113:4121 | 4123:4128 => 6.7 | 7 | 2.7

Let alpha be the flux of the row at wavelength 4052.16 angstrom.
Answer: 49.95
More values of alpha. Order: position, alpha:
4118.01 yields 30.31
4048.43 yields 34.5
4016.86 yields 25.41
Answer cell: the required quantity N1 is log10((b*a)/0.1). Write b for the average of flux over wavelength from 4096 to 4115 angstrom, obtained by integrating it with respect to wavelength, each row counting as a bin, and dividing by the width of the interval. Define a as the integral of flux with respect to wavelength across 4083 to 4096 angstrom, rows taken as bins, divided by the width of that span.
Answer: 3.92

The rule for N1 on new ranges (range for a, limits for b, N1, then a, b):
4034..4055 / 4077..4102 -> 3.99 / 33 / 29.3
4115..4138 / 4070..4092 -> 3.95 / 31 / 28.6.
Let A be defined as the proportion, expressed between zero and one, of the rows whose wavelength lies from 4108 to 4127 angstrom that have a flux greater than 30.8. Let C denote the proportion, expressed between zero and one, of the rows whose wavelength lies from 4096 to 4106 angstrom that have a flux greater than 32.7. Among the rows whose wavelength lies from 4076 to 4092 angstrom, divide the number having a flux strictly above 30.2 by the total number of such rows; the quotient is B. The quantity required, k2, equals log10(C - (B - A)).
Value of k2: -1.2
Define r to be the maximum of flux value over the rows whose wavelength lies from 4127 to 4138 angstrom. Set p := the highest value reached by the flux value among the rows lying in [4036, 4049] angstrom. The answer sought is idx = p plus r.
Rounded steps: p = 40.3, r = 35.01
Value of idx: 75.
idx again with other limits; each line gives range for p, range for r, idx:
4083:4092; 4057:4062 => 86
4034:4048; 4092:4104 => 74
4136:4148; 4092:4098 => 63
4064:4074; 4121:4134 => 75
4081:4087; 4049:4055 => 81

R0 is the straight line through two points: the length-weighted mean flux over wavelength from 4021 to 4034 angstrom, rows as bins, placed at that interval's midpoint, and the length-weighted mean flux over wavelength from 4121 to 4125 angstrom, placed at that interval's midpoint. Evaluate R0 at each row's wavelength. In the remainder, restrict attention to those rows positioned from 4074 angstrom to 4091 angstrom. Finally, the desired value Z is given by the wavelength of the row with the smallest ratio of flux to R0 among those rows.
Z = 4074.62 angstrom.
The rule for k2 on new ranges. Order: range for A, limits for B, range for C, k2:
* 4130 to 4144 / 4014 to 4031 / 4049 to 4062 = -0.8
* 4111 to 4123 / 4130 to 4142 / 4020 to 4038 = -0.3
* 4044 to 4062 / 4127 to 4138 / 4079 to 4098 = -0.3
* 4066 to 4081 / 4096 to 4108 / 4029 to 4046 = -0.5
